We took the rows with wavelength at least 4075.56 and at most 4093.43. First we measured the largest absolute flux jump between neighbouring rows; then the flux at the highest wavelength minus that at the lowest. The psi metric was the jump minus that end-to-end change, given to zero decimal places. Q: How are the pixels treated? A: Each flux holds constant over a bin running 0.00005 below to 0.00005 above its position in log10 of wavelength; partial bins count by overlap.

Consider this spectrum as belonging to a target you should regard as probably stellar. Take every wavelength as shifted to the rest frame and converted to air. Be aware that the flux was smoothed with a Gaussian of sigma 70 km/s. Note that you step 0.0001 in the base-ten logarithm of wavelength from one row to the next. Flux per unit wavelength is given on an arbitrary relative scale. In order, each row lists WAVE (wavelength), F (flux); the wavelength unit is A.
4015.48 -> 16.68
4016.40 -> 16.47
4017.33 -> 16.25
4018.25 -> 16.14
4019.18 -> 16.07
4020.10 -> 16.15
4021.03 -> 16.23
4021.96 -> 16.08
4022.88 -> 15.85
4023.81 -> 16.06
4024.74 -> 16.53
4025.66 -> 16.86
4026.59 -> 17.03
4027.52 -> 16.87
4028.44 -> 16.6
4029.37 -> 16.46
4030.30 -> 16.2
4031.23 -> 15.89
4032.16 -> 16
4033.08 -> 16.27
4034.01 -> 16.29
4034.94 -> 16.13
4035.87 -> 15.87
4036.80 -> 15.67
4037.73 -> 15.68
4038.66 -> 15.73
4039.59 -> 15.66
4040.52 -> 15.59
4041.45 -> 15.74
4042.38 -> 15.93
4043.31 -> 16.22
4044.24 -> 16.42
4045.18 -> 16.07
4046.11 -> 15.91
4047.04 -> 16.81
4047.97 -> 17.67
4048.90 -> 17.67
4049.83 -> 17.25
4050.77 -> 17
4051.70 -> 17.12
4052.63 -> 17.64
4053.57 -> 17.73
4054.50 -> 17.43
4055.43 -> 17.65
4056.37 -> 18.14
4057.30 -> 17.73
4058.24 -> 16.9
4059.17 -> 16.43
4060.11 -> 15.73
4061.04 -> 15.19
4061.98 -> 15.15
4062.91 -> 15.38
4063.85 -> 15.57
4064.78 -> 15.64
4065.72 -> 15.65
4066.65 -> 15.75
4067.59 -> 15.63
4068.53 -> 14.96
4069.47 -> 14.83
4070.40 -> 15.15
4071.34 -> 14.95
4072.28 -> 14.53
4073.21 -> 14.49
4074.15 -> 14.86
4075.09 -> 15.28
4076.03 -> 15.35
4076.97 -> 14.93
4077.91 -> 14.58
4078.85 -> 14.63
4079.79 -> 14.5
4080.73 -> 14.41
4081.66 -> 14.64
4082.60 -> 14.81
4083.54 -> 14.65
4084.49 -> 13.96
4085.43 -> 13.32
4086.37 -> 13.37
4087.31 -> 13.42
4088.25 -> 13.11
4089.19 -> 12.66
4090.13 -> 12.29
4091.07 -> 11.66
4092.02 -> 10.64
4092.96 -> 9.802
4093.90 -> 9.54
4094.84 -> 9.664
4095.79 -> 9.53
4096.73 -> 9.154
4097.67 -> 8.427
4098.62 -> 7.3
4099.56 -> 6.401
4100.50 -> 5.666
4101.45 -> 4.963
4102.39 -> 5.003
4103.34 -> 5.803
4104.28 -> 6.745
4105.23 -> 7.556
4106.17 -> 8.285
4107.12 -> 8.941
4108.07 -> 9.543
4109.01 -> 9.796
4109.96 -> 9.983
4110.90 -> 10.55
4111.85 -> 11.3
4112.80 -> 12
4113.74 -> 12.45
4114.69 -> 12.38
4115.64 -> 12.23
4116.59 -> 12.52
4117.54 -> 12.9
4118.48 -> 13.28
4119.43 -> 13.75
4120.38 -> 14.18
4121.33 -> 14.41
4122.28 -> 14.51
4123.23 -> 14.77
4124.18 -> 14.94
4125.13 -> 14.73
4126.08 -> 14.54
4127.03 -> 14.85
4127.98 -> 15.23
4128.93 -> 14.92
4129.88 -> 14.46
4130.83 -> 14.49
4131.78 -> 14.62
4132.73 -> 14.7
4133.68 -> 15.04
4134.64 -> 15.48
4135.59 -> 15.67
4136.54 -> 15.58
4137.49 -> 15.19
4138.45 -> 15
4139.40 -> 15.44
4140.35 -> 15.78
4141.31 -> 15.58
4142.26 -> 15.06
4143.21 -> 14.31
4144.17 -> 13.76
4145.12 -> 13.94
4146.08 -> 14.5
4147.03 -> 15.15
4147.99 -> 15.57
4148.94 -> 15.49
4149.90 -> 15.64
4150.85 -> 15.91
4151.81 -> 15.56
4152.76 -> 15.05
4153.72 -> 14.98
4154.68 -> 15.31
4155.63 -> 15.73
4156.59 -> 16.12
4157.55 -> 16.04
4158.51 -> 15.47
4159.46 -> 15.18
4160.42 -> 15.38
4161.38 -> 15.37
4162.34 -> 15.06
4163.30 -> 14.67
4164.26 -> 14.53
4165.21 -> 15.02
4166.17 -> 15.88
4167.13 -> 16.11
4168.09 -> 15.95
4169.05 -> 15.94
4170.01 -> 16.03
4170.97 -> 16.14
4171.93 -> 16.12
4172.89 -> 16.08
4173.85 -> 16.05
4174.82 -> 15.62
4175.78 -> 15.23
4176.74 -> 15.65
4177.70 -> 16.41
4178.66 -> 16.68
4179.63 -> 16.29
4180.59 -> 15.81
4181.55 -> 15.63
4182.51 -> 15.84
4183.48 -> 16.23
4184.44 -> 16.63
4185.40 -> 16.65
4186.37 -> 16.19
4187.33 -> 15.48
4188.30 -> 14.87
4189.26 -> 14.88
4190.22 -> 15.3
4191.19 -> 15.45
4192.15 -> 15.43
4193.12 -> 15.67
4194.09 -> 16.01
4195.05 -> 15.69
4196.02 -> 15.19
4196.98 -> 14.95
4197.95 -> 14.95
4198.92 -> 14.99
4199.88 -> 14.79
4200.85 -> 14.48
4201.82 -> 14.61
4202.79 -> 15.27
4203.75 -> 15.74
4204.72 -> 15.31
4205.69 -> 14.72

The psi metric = 7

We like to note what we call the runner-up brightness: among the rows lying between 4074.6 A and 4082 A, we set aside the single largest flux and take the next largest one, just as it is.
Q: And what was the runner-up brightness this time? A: 15.28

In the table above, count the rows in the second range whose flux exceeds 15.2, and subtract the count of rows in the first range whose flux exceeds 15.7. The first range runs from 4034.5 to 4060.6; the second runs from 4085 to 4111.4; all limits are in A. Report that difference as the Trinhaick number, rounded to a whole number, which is -24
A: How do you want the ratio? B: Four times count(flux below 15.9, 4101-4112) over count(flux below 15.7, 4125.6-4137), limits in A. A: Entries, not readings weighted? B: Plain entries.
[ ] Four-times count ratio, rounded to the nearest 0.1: 4.0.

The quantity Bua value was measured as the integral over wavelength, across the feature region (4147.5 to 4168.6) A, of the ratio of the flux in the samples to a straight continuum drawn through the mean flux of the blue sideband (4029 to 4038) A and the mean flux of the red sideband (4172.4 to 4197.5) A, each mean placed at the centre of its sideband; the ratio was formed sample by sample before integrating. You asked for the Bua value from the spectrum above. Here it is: 21 A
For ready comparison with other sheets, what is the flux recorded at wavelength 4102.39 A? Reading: 5.003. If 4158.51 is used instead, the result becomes 15.47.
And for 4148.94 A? 15.49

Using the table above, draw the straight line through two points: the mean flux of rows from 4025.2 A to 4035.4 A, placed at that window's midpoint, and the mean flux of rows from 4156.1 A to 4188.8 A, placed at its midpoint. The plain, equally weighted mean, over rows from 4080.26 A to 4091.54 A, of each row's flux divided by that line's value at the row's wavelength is 0.84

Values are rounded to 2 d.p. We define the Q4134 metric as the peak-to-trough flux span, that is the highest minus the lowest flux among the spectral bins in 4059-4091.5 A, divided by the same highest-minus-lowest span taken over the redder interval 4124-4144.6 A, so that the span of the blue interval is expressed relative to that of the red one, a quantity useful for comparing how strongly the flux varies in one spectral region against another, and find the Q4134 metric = 2.36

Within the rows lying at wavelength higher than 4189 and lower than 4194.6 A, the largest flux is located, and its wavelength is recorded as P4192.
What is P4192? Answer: 4194.09 A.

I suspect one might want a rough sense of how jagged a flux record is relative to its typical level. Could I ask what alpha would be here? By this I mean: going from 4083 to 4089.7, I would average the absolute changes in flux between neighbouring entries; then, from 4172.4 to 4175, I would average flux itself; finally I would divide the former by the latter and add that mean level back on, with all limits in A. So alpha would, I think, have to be 15.9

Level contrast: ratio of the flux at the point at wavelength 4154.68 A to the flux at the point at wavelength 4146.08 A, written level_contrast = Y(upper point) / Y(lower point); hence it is 1.06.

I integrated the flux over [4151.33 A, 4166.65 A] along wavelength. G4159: 235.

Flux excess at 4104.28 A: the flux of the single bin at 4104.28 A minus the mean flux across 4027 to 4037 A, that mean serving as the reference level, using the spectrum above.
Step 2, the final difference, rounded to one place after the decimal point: -9.5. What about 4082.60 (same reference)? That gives -1.4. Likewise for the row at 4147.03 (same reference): -1.1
